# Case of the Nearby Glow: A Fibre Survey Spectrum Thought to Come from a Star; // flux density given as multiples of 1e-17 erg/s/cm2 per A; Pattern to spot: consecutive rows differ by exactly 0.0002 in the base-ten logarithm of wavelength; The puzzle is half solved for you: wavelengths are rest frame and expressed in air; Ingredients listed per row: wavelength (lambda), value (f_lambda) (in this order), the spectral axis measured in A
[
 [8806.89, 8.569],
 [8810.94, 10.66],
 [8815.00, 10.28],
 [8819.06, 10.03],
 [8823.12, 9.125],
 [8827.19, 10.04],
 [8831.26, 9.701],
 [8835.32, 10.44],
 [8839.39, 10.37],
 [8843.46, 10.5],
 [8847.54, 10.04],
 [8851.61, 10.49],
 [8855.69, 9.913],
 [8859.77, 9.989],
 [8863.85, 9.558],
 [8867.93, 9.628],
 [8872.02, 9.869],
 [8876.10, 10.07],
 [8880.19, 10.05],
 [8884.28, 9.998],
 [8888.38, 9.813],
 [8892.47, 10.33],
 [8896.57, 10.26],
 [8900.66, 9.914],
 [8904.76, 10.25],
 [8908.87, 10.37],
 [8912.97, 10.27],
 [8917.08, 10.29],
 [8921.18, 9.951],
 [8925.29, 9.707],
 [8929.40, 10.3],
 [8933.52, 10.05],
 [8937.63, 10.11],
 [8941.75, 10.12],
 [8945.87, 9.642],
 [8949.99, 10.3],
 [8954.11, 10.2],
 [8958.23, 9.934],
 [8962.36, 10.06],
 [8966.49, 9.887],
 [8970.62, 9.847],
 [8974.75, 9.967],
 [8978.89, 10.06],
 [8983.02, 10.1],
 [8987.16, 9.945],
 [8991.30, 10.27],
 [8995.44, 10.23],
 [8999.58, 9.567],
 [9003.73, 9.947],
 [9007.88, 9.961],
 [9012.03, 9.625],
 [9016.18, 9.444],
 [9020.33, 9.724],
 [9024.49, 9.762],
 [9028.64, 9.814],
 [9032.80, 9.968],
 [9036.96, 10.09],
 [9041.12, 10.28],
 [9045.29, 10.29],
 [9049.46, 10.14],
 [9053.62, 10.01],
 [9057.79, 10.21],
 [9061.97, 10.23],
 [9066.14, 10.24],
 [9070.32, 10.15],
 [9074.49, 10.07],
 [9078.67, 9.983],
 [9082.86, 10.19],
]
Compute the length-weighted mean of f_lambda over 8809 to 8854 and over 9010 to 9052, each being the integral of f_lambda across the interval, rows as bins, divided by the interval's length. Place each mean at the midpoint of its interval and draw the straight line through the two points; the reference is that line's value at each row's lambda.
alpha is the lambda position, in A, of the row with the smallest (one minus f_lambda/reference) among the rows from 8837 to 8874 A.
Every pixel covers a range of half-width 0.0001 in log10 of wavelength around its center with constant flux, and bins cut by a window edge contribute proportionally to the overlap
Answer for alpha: 8843.46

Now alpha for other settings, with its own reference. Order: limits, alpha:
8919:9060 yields 9045.29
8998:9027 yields 9007.88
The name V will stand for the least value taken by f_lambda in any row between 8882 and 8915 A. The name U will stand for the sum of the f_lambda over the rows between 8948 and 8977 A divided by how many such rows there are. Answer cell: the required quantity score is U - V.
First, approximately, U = 10.0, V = 9.813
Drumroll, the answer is 0.2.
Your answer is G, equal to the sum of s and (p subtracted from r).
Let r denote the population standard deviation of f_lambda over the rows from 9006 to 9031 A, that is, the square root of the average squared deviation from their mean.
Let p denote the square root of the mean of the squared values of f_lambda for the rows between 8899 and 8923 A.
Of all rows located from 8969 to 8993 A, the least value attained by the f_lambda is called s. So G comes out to -0.17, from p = 10.2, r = 0.16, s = 9.847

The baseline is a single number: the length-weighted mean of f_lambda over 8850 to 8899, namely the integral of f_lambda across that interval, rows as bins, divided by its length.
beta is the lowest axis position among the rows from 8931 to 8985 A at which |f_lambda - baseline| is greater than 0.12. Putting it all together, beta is 8941.75 A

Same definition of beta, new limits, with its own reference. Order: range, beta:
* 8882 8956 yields 8888.38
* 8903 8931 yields 8904.76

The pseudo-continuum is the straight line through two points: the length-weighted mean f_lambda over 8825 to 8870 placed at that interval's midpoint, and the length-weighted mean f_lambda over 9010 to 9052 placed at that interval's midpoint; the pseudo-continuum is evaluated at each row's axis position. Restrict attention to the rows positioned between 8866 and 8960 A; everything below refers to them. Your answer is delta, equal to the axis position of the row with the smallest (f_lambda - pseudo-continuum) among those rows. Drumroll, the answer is 8867.93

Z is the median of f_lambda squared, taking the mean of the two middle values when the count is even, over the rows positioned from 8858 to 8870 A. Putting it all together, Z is 93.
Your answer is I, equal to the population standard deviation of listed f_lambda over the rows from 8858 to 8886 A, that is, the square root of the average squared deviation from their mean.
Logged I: 0.19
